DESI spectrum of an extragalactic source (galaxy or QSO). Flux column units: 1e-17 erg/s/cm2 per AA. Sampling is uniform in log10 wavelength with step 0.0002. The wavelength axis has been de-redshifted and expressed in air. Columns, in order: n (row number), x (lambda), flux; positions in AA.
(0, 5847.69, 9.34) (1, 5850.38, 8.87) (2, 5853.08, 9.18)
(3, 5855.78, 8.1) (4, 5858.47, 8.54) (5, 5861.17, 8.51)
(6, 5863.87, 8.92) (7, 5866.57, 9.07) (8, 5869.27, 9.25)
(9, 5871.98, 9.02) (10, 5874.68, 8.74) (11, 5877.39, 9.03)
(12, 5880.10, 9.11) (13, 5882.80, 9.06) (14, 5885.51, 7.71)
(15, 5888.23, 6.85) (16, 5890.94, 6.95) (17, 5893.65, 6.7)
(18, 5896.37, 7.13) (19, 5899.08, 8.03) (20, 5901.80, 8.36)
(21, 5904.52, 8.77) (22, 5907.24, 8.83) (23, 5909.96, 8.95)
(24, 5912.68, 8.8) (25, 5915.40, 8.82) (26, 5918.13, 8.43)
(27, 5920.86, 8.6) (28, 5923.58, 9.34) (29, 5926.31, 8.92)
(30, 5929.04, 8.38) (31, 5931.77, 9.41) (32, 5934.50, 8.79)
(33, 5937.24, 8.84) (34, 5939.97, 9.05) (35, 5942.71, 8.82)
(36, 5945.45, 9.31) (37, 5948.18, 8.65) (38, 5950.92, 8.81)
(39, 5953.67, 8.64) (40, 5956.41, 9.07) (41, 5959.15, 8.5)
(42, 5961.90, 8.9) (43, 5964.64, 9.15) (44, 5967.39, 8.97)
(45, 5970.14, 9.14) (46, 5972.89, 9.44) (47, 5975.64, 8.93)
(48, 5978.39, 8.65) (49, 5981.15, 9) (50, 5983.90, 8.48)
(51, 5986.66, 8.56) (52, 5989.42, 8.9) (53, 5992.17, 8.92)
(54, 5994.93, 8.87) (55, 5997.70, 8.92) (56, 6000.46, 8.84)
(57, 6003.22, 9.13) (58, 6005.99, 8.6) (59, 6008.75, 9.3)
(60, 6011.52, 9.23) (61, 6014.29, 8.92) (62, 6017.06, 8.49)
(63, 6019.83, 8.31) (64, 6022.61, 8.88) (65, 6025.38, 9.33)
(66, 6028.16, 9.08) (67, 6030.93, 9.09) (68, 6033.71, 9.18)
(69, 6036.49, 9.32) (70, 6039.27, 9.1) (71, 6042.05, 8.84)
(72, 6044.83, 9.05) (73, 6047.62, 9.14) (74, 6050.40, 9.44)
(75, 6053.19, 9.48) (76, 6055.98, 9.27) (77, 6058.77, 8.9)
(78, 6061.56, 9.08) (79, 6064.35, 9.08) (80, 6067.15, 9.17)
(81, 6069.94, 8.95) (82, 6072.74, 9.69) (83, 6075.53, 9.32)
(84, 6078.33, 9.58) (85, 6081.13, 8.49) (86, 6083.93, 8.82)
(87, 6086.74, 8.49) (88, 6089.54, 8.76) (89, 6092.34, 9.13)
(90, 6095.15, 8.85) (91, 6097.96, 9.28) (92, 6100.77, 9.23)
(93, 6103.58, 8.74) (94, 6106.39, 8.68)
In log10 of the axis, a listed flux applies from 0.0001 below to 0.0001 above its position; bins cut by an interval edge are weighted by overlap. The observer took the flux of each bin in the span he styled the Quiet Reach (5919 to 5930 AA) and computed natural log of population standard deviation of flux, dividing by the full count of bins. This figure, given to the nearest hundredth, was -1.02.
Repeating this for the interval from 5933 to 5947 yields -1.63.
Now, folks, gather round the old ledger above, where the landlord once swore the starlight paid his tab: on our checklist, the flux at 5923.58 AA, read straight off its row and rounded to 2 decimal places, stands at 9.34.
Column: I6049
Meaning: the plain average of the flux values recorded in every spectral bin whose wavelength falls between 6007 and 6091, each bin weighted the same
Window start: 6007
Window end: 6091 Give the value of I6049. 9.06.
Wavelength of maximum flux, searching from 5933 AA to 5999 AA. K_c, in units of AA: 5972.89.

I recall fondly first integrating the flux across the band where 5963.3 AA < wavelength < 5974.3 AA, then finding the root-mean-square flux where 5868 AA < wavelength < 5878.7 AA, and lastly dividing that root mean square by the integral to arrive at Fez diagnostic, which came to 0.0893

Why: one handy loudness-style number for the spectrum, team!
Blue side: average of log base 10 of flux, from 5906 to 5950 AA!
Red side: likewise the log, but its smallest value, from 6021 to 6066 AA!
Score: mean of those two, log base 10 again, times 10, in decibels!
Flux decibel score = -0.236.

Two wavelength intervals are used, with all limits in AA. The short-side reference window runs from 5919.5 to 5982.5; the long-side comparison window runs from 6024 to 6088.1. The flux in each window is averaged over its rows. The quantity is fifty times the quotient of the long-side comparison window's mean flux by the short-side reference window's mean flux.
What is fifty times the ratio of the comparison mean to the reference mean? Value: 51.1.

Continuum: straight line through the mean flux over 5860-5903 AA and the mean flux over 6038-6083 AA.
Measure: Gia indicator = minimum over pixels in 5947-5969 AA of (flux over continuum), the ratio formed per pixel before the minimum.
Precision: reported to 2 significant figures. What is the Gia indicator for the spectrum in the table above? 0.98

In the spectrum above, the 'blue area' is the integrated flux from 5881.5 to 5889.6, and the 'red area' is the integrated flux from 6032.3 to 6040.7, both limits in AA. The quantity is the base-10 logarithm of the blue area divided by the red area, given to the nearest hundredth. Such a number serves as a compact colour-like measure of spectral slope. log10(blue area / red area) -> -0.08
